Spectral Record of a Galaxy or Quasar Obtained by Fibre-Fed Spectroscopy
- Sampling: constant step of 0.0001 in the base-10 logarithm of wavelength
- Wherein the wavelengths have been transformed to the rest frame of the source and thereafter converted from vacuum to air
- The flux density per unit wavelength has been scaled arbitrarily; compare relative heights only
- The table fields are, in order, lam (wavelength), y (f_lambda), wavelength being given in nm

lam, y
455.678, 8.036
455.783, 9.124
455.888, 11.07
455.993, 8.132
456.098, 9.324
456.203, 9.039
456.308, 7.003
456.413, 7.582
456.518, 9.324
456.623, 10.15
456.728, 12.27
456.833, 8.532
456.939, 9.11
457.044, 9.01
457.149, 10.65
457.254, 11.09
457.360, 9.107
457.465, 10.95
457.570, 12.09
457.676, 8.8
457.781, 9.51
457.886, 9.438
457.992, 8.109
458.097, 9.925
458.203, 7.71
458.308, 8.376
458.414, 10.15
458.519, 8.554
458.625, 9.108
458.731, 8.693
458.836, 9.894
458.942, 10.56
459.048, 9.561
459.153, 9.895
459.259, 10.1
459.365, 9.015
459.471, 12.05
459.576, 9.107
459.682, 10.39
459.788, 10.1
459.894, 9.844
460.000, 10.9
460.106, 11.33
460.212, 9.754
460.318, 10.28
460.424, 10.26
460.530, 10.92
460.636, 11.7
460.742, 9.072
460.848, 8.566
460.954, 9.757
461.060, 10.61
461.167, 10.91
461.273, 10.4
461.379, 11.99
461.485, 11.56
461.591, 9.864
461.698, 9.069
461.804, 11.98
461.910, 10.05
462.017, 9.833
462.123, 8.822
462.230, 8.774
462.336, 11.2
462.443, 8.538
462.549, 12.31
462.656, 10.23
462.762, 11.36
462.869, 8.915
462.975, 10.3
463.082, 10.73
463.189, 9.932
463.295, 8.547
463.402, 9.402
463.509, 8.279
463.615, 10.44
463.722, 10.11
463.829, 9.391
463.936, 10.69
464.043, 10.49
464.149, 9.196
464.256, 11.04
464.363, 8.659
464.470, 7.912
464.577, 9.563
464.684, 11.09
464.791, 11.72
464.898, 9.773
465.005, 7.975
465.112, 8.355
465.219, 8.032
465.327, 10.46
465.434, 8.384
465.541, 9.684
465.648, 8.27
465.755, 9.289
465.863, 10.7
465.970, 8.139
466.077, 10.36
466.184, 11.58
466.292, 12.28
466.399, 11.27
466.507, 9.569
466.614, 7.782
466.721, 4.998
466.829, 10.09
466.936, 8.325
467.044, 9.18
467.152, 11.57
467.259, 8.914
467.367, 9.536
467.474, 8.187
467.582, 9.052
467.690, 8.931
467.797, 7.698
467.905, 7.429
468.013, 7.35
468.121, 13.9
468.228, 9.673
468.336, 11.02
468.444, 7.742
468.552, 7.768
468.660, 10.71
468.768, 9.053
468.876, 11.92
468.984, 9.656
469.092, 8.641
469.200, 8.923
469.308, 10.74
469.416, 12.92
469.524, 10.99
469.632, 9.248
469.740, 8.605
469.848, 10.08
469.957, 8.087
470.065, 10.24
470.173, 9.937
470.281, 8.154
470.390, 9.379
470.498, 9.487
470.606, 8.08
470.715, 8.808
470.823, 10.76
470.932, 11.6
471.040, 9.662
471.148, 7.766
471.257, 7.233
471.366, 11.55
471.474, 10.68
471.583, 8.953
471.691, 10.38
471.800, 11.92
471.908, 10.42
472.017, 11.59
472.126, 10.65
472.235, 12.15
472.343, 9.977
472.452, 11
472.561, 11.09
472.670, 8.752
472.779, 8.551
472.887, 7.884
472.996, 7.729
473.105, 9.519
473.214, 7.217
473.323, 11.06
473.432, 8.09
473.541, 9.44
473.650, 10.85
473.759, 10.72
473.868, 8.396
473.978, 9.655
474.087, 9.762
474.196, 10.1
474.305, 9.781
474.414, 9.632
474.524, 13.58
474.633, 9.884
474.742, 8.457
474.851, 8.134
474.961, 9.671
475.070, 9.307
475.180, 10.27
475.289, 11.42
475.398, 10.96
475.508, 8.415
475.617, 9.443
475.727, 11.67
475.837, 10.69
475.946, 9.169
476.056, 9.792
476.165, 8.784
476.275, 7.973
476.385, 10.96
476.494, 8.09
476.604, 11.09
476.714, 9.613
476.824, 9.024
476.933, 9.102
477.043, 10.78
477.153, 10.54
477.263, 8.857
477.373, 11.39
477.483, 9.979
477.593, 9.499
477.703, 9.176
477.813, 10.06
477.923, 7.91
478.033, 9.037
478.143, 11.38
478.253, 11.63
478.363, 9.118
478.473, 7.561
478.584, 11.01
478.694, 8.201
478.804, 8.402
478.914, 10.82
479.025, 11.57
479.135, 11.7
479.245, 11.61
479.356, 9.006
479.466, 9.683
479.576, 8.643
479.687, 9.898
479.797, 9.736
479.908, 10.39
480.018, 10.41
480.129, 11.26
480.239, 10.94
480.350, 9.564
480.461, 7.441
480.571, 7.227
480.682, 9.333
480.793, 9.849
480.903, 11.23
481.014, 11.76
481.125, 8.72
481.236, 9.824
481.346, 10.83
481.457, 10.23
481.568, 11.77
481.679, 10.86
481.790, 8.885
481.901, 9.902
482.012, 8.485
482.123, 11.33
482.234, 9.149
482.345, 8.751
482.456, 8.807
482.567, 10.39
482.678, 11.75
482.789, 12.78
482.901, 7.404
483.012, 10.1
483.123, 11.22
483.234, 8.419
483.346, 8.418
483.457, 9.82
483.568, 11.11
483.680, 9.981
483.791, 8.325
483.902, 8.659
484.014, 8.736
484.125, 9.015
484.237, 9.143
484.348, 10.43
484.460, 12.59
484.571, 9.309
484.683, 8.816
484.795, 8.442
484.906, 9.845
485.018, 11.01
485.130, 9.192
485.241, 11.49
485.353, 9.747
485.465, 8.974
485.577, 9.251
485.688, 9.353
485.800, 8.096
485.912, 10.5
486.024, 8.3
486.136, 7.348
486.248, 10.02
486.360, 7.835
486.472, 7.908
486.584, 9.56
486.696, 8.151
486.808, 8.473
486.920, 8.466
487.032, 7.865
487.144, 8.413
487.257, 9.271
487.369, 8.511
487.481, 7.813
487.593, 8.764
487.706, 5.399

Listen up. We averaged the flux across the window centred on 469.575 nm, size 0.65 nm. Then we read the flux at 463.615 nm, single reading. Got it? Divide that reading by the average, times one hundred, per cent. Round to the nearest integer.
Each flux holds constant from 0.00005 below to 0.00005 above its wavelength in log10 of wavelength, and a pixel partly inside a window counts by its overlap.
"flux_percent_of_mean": 100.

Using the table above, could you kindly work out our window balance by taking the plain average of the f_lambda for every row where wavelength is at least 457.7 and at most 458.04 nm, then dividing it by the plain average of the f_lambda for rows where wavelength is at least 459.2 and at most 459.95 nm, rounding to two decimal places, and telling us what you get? 0.89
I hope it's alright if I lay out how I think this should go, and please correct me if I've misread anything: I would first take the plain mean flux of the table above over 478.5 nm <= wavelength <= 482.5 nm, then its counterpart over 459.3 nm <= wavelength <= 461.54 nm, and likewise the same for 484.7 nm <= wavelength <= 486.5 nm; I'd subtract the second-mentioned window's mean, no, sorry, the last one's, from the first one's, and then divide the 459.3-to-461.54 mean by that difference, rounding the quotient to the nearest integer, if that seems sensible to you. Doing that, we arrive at 15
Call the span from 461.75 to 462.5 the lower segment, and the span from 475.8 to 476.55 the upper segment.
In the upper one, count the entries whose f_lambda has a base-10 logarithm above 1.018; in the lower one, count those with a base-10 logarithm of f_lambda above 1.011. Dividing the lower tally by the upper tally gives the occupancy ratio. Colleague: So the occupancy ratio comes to 1.00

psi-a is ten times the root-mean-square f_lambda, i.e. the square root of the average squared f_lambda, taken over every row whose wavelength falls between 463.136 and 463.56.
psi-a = 91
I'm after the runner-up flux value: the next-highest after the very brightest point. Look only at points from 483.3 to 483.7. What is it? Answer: 9.981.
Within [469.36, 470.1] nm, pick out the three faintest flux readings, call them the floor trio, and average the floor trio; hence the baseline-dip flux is 8.65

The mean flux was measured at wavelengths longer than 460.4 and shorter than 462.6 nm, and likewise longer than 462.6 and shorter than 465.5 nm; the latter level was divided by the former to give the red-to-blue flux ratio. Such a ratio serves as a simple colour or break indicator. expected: 0.94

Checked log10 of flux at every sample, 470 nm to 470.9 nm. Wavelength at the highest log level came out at 470.823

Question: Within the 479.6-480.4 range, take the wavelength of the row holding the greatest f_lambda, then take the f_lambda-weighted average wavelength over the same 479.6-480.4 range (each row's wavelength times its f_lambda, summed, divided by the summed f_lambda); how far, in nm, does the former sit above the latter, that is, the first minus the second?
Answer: 0.11 nm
